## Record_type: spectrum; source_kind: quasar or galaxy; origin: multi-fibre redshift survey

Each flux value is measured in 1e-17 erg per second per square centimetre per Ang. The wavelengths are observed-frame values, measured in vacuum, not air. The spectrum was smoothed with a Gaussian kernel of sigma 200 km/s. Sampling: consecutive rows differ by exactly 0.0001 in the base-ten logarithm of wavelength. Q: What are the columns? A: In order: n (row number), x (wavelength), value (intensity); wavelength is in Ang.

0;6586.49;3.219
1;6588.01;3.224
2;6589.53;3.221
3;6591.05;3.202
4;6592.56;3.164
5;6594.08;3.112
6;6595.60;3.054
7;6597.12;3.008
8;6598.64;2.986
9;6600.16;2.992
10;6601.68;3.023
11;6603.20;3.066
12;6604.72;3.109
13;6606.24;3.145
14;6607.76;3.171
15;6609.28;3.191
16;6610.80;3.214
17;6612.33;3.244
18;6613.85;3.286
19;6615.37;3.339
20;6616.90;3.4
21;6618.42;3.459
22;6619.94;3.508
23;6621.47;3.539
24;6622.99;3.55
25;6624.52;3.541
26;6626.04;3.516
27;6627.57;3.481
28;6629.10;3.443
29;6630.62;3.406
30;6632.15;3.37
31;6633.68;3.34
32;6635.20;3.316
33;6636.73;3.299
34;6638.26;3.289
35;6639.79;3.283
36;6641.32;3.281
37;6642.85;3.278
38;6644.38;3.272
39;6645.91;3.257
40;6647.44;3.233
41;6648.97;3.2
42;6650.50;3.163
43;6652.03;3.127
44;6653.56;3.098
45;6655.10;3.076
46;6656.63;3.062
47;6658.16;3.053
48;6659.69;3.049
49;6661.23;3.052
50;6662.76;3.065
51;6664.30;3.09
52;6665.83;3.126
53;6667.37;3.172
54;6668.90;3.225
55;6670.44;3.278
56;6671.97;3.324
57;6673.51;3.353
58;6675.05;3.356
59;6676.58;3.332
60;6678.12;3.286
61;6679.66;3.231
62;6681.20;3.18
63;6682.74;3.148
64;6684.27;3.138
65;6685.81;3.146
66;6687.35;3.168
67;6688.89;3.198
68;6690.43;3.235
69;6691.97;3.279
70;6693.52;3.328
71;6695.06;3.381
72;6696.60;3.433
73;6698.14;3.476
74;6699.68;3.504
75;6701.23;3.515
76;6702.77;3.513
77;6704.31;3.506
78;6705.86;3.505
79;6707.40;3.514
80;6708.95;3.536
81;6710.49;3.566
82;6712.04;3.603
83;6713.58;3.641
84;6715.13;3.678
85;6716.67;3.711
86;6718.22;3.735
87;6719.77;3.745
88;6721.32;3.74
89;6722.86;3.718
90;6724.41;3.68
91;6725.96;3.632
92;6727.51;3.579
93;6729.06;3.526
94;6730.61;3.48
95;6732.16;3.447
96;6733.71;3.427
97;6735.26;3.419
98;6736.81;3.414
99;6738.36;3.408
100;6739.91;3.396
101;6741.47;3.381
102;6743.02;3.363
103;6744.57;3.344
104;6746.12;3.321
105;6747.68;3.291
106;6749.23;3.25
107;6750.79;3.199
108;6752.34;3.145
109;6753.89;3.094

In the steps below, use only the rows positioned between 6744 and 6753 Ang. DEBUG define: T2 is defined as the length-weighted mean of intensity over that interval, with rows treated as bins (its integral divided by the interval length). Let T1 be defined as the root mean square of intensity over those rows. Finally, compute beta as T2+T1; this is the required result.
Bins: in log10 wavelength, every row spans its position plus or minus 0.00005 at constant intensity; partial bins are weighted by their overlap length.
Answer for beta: 6.5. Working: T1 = 3.26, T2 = 3.3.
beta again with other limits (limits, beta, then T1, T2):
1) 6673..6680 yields 6.6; 3.31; 3.3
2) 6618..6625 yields 7.0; 3.52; 3.5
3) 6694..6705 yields 6.9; 3.48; 3.5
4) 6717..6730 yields 7.3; 3.67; 3.7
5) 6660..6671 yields 6.3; 3.14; 3.1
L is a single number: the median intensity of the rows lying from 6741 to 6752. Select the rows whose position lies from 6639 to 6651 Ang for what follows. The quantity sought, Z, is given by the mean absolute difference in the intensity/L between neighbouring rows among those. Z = 0.005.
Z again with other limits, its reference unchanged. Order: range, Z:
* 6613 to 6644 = 0.008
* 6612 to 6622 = 0.015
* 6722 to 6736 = 0.011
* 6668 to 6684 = 0.011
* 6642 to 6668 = 0.007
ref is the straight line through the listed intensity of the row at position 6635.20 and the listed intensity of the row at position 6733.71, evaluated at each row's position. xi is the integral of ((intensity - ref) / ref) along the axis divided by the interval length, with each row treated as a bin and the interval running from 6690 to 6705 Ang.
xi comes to 0.01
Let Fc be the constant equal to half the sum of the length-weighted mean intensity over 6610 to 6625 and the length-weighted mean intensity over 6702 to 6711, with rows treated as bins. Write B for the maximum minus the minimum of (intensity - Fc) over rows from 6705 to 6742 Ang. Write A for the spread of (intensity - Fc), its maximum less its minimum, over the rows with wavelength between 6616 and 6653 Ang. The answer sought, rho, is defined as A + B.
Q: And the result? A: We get 0.79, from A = 0.42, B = 0.36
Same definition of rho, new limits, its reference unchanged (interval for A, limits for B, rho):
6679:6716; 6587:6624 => 1.10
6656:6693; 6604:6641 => 0.75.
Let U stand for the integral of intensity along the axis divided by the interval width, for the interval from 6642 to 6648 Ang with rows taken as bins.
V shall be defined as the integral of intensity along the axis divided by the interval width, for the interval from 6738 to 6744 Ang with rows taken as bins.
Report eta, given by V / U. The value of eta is 1.04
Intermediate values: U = 3.26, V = 3.38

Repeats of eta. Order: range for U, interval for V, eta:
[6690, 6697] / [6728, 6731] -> 1.06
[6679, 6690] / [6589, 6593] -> 1.01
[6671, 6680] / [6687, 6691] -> 0.97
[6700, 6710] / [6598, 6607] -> 0.87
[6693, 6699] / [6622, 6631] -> 1.02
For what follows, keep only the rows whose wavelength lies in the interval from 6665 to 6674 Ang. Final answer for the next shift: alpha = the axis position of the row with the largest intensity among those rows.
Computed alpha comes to 6673.51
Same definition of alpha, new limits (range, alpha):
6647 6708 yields 6701.23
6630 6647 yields 6630.62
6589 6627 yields 6622.99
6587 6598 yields 6588.01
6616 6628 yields 6622.99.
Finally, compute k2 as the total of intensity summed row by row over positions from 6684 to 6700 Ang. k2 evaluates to 36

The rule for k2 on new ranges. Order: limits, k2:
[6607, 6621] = 30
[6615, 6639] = 55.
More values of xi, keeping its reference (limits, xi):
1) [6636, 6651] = -0.02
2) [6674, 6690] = -0.04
